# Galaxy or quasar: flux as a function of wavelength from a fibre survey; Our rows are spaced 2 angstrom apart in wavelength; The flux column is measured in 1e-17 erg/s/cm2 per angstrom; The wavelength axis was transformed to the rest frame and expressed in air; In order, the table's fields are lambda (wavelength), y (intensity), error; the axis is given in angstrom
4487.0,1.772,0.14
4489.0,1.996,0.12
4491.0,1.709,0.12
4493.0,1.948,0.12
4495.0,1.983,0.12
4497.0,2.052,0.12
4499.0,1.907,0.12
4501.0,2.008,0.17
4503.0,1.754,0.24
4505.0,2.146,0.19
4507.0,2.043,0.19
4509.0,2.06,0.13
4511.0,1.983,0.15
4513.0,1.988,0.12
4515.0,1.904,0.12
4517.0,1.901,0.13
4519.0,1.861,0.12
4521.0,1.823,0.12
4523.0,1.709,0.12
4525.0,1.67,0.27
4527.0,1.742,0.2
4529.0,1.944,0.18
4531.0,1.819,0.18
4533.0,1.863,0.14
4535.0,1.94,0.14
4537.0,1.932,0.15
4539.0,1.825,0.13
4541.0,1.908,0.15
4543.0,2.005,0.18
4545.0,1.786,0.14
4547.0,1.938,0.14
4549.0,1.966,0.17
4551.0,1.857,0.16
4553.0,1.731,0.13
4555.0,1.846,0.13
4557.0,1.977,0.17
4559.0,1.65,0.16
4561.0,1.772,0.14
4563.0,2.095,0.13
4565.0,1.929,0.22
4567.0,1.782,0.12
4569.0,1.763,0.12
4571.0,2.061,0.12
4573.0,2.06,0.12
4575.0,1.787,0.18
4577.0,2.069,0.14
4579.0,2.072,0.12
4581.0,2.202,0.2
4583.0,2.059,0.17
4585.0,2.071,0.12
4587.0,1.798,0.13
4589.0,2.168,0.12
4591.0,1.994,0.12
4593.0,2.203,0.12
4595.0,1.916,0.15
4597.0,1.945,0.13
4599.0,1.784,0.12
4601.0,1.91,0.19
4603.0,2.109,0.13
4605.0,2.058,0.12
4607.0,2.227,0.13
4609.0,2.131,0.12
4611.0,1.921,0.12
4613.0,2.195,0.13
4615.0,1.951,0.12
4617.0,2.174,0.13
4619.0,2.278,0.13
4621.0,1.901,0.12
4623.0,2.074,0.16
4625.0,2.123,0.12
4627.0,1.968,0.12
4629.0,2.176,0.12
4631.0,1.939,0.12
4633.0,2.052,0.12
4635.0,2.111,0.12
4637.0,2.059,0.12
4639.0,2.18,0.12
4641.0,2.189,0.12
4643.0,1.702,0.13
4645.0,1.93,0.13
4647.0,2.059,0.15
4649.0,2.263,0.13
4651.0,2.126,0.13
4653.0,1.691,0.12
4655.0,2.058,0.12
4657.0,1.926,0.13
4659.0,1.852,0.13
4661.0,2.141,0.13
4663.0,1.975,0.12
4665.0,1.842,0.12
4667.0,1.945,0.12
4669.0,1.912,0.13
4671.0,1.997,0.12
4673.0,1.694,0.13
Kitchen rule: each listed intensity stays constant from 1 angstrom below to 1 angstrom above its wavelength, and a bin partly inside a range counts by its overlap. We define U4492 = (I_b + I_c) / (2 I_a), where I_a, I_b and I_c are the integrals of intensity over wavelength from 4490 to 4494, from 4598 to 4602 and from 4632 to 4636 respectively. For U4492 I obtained 1.07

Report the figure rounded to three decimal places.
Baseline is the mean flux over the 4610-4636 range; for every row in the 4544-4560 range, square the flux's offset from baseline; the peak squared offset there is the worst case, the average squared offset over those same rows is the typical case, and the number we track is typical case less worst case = -0.112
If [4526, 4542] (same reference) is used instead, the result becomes -0.063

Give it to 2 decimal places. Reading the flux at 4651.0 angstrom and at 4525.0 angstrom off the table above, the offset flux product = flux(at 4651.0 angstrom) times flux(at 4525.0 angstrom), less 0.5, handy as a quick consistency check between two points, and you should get 3.05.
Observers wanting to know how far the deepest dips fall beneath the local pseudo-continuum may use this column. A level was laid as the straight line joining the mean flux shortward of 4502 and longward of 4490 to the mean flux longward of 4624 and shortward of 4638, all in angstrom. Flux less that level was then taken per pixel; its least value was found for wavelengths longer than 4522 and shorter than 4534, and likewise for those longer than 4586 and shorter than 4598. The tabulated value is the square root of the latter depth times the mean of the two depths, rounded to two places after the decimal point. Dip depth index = 0.24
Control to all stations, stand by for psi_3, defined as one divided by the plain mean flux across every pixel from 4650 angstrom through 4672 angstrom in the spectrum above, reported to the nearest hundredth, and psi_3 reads 0.51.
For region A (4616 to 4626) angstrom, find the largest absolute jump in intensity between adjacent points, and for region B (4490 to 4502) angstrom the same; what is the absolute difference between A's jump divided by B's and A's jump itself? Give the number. 1.2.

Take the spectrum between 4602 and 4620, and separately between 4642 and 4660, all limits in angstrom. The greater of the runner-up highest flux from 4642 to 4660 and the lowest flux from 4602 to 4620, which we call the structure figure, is 2.13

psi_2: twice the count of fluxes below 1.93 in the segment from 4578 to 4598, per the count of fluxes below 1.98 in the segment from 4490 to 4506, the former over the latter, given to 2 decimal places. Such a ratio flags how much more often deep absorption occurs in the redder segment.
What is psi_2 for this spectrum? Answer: 1.00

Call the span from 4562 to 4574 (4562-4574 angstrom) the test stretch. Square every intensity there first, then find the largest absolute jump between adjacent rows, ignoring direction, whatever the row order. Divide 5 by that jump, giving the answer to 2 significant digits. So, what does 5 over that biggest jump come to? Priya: 4.4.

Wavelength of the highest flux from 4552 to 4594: 4593.0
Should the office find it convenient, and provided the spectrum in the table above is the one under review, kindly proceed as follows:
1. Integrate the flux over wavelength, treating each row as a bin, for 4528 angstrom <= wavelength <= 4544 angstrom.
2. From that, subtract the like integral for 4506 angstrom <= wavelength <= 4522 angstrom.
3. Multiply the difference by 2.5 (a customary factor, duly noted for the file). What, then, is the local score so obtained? -1.6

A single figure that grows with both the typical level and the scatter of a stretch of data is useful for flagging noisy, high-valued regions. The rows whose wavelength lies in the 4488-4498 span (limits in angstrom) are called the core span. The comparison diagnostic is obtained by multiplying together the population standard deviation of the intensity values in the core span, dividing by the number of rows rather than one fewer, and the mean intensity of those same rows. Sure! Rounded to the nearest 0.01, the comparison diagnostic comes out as 0.23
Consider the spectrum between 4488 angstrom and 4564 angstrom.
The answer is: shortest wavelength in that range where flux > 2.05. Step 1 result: 4497.0 angstrom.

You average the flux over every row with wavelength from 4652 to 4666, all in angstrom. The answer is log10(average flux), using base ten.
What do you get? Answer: 0.285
